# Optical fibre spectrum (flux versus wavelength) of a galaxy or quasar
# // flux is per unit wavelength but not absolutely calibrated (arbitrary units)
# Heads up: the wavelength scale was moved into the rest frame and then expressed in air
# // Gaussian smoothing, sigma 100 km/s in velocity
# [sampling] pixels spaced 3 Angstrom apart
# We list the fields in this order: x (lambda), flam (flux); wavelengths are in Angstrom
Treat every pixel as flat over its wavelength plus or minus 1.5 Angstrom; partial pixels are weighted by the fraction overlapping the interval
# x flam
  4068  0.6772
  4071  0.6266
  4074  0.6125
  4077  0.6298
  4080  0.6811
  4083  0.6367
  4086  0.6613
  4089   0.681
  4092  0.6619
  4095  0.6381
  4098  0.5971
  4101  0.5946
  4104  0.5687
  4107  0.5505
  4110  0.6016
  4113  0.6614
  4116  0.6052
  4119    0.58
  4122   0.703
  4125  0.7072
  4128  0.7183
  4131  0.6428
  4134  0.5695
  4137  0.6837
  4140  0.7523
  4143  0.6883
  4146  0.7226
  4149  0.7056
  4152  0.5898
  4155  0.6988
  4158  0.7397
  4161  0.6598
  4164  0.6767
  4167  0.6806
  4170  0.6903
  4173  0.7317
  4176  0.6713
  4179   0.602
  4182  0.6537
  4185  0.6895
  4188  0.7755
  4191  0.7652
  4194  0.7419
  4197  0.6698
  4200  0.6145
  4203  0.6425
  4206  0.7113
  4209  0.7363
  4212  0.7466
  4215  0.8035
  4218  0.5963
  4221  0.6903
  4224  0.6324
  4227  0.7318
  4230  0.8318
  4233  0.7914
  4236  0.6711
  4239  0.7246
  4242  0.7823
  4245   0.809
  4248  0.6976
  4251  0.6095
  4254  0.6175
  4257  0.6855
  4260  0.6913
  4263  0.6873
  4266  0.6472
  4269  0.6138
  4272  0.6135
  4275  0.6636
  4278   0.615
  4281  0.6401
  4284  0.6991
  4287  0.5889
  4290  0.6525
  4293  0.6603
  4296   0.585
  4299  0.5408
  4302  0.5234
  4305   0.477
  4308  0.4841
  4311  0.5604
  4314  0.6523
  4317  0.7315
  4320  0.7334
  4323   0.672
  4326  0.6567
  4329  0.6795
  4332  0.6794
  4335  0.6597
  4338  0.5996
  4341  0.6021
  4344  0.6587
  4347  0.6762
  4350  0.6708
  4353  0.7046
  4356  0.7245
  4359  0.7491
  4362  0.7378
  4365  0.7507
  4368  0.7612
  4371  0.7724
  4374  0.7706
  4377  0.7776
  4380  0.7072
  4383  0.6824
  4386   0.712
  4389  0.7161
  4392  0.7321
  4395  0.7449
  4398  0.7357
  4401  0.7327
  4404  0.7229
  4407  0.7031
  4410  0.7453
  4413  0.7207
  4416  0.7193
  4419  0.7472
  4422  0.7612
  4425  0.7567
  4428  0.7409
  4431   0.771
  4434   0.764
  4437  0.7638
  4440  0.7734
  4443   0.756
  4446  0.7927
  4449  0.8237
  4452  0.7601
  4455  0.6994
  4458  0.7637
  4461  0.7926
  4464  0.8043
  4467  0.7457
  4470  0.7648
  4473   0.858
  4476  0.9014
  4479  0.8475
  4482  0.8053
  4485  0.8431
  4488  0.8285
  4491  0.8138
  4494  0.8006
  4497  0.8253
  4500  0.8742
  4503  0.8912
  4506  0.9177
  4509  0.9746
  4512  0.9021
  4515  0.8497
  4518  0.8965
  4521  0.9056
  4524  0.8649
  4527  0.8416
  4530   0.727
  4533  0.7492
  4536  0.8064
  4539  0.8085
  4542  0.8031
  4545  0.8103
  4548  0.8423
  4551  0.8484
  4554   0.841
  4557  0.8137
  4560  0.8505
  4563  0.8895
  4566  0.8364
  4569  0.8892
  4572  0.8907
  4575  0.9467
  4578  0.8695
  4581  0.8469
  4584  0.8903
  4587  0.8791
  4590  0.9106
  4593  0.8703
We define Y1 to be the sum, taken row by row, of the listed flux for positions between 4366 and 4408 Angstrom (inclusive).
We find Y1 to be 10.3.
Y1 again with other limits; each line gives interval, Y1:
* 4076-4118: 8.8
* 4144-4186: 9.5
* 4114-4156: 9.4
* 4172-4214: 9.8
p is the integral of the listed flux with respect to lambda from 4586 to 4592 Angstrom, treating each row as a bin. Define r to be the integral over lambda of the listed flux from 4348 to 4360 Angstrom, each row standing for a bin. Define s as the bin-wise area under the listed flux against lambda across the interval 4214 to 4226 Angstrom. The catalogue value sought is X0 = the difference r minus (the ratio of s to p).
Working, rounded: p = 5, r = 9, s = 8.1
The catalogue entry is 7.0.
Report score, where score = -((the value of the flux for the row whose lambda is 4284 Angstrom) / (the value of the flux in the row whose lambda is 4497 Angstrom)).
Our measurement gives -0.85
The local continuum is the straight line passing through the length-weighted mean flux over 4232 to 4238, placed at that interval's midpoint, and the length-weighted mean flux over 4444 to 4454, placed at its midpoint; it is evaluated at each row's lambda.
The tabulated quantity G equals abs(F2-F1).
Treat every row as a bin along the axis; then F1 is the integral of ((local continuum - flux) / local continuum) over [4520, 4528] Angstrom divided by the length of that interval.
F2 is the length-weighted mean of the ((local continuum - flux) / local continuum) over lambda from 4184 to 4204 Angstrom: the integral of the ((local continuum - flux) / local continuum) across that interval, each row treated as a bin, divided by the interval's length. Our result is 0.10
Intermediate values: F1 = -0.08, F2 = 0.02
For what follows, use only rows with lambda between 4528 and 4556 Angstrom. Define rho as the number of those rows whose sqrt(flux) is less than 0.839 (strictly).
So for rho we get 0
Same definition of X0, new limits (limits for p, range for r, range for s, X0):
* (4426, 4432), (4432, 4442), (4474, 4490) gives 4.7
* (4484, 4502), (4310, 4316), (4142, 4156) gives 3.1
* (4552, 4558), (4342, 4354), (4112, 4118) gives 7.3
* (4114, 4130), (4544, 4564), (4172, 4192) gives 15.5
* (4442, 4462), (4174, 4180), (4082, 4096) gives 3.3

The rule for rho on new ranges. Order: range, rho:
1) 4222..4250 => 3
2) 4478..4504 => 0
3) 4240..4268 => 7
